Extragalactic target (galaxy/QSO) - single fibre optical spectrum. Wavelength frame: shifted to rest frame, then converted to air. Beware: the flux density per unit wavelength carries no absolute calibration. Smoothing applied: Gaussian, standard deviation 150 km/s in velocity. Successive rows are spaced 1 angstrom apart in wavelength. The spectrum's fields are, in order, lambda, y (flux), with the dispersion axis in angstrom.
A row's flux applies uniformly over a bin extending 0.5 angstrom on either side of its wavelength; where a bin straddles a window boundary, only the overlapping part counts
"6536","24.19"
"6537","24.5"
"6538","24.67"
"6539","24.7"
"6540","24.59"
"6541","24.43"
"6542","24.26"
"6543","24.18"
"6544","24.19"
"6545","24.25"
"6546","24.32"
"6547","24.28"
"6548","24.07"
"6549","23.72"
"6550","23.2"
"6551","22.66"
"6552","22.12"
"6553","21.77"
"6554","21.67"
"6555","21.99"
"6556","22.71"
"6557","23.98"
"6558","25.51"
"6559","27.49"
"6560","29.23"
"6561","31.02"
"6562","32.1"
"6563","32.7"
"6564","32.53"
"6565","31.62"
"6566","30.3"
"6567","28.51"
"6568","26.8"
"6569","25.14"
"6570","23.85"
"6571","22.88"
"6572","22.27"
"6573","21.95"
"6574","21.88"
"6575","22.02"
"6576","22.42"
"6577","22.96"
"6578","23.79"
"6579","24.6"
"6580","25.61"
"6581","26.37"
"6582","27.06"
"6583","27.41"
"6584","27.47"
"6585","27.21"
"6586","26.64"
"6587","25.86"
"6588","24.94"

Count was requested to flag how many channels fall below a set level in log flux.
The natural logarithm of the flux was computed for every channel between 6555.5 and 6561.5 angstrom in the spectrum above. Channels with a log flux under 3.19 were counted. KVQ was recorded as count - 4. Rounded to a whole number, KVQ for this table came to -2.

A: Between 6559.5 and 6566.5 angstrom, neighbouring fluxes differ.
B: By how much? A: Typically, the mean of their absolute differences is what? 1.0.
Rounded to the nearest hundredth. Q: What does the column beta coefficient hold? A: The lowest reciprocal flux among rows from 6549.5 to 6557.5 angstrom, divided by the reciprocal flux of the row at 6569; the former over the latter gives 1.05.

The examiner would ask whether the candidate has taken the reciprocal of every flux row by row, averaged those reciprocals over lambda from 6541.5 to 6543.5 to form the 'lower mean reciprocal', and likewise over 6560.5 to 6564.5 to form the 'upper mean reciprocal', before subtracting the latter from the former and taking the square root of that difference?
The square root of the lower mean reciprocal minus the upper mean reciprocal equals 0.10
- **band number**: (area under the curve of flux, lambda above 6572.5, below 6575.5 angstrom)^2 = 4336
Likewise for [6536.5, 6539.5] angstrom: 5457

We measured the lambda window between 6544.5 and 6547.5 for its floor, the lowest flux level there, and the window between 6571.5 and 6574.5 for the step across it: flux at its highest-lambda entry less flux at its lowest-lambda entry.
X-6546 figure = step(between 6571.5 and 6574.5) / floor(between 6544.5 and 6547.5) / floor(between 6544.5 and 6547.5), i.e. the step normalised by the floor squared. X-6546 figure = -0.001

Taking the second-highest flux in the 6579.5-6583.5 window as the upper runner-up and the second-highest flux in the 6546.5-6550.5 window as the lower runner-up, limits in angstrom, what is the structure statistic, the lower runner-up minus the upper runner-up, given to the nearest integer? -3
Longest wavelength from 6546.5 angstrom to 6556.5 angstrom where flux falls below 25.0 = 6556 angstrom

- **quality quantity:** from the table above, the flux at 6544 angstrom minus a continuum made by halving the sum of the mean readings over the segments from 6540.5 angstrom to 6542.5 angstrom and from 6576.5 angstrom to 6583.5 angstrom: -0.7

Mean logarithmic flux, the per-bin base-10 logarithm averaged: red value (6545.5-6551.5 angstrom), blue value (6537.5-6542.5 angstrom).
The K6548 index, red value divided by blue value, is 0.99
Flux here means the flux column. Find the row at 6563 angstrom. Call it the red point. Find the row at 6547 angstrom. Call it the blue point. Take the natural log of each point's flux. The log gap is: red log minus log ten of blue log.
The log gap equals 2.98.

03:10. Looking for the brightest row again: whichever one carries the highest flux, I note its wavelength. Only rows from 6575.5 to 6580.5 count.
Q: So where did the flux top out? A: 6580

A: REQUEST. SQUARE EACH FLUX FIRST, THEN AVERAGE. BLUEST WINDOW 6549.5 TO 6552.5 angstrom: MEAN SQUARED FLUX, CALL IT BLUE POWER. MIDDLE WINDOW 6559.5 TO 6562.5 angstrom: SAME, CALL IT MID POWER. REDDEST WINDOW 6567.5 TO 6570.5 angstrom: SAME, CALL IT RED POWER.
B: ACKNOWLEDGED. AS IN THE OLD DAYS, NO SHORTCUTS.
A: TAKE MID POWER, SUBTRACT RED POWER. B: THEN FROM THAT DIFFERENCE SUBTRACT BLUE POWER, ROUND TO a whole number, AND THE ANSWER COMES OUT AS -204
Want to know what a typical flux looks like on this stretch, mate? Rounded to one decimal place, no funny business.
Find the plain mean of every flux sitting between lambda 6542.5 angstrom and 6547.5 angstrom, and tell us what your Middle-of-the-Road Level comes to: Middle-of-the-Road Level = 24.2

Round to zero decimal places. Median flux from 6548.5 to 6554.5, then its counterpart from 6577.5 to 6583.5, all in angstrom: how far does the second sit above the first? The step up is 4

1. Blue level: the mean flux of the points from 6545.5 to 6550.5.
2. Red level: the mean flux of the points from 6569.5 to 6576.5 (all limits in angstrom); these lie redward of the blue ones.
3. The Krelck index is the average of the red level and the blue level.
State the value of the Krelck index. 23.2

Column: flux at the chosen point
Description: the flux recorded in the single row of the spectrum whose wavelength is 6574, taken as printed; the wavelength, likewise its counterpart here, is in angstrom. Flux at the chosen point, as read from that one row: 21.88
